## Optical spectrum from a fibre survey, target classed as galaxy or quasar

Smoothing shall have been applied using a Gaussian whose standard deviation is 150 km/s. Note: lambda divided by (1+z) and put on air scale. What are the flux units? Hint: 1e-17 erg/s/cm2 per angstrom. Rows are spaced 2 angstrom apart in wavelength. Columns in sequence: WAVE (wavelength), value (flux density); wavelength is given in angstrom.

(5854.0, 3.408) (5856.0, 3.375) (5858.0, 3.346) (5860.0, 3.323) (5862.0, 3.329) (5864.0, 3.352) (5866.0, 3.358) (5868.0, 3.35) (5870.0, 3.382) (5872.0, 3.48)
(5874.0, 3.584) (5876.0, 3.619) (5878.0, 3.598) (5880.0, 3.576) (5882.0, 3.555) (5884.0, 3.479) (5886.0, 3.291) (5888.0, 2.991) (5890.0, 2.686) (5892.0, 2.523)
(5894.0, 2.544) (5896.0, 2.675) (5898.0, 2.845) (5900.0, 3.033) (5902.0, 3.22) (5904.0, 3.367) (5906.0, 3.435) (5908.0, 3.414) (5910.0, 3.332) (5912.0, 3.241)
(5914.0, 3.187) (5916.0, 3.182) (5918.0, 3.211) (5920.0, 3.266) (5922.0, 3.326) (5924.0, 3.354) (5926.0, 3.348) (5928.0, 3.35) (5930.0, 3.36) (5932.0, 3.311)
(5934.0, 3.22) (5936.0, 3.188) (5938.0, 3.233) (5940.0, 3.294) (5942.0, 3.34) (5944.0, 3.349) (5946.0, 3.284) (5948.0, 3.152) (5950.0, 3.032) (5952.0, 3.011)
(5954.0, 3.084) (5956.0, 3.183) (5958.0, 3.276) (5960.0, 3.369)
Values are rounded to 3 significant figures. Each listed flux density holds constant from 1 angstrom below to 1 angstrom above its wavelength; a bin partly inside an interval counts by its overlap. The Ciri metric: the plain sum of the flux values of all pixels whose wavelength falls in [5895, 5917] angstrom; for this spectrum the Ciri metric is 34.9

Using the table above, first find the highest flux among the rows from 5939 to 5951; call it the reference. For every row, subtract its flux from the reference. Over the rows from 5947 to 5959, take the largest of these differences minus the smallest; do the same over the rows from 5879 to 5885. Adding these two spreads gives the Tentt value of 0.36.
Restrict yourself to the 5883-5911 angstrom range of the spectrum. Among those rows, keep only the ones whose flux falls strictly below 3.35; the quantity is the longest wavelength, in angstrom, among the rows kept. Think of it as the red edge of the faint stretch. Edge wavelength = 5910.0 angstrom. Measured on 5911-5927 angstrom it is 5926.0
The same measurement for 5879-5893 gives 5892.0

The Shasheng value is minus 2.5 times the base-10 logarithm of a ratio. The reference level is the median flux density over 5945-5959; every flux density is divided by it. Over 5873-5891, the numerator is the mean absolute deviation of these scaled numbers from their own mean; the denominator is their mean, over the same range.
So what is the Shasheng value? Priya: 2.8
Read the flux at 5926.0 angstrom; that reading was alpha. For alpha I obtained 3.348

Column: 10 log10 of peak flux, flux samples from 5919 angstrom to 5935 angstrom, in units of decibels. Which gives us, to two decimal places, 5.26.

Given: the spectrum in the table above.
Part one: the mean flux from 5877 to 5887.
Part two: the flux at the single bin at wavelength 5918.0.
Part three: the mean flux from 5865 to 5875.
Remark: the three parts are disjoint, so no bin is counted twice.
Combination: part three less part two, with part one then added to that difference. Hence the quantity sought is 3.7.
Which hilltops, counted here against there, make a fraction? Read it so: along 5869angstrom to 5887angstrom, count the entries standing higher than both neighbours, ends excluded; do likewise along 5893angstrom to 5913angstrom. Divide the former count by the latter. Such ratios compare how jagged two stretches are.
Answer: 1.0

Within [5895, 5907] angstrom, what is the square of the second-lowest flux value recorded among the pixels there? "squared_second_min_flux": 8.1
